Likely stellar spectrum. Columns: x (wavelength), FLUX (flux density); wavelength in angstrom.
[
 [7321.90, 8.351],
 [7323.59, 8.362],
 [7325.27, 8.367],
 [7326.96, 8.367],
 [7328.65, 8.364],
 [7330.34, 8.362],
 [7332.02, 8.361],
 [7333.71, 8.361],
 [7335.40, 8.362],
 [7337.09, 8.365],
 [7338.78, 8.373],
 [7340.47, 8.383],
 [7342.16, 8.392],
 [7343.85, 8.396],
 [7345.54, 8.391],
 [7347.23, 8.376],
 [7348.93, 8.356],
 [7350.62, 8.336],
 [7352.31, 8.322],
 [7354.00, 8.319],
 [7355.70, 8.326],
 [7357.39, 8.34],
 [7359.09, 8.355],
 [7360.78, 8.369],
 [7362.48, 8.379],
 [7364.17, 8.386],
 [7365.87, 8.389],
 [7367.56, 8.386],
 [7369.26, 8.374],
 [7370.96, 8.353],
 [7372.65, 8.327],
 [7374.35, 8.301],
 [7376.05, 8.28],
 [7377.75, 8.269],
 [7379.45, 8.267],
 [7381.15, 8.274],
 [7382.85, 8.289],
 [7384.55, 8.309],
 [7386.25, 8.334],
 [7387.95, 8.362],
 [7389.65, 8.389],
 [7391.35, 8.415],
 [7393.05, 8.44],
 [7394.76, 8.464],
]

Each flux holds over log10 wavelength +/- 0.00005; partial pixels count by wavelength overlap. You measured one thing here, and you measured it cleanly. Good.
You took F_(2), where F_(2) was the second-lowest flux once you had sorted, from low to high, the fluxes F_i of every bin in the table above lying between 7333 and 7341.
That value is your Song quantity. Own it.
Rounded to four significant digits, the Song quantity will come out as 8.362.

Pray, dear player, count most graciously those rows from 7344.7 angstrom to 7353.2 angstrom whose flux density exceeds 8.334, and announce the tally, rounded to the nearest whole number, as 4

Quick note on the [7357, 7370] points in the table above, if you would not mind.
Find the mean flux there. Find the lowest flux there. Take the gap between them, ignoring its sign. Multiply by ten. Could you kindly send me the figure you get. 0.32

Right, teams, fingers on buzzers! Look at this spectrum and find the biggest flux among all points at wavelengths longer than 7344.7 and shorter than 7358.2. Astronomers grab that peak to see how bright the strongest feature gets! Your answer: 8.391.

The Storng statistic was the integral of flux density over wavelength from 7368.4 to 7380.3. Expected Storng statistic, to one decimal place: 98.8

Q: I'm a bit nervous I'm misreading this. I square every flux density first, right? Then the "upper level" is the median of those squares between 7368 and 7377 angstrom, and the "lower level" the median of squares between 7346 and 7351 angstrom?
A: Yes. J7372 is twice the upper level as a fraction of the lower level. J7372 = 1.99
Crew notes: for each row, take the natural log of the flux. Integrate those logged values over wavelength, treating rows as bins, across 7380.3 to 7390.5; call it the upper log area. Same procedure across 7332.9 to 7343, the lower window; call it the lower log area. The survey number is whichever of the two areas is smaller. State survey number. 21.5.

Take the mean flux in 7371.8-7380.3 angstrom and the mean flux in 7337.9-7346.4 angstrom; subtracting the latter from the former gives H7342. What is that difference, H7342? -0.10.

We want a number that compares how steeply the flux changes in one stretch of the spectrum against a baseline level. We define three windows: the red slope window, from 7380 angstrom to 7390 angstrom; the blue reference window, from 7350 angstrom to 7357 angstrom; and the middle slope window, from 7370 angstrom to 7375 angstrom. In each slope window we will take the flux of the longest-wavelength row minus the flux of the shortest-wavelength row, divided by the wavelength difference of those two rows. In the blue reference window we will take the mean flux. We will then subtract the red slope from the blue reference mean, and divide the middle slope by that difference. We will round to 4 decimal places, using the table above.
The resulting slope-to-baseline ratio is -0.0018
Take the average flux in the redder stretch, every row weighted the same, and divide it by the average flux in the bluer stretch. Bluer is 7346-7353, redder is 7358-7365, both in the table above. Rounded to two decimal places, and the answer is 1.00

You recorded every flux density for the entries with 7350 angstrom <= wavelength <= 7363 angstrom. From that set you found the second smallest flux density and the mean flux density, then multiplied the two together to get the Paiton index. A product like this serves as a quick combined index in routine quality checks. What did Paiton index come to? 69.4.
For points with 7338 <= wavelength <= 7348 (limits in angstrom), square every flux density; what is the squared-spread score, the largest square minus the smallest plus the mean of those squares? 70.7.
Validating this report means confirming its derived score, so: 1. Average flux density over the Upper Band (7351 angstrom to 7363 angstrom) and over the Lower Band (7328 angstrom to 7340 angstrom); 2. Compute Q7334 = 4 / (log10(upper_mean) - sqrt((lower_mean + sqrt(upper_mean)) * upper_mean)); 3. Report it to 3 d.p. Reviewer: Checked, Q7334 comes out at -0.456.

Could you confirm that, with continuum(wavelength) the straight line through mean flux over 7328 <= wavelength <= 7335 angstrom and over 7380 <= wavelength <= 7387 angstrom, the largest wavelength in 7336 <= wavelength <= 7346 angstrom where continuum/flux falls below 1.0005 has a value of 7345.54 angstrom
